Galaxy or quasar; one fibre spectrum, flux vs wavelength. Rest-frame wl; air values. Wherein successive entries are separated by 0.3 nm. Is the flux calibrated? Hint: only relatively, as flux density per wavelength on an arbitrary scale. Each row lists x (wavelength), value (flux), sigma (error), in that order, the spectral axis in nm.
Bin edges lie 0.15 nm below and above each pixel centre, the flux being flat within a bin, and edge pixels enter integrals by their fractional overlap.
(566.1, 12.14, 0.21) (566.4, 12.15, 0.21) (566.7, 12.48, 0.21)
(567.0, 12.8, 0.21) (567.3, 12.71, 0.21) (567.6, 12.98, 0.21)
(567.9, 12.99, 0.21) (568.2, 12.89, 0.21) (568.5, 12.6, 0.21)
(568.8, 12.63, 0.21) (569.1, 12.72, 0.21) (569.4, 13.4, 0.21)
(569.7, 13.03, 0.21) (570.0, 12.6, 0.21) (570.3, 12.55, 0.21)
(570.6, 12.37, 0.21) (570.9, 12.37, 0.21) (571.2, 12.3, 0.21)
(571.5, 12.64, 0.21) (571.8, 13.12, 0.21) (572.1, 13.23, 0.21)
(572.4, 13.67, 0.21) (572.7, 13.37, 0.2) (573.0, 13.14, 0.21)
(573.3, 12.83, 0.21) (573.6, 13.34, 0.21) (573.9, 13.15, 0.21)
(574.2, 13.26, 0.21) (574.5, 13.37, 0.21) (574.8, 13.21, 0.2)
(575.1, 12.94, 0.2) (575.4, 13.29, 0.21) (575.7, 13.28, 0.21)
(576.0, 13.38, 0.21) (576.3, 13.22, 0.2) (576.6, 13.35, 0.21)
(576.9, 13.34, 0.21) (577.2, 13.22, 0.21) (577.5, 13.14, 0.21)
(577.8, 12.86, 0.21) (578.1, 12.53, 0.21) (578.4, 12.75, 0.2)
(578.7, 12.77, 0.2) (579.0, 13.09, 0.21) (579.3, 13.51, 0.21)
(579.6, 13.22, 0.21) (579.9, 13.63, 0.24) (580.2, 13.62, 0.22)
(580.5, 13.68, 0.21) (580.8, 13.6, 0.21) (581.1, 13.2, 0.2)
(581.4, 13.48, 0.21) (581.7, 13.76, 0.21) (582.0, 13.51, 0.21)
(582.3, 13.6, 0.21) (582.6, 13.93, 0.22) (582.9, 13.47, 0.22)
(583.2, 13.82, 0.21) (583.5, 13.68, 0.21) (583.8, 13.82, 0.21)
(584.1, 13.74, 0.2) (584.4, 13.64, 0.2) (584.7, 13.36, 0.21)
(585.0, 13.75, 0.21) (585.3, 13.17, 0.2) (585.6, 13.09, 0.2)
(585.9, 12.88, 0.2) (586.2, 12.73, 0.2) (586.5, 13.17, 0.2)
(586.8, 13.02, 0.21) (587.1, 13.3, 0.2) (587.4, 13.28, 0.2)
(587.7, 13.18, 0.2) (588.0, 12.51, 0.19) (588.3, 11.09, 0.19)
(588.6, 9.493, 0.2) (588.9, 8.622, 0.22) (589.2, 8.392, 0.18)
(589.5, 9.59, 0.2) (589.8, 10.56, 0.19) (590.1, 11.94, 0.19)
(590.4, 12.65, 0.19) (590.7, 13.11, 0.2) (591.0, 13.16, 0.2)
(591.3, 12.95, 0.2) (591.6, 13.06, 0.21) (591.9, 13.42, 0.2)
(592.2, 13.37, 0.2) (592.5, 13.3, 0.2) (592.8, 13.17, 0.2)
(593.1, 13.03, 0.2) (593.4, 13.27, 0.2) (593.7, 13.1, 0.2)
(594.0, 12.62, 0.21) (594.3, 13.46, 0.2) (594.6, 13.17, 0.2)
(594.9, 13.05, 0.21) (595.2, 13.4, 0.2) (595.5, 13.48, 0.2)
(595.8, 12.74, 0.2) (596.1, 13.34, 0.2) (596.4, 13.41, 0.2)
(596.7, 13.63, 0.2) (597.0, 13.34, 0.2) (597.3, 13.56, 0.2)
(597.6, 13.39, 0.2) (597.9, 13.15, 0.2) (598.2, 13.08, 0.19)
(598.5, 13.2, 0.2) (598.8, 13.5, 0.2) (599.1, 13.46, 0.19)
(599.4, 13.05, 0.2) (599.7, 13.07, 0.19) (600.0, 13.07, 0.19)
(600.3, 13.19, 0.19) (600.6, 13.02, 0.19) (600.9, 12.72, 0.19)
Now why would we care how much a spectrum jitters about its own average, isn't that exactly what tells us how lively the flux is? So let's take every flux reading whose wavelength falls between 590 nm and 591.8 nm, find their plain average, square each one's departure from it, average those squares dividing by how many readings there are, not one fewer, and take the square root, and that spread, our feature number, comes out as 0.42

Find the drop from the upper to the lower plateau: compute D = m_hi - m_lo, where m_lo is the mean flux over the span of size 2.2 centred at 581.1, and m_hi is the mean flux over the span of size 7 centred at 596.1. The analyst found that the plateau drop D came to -0.31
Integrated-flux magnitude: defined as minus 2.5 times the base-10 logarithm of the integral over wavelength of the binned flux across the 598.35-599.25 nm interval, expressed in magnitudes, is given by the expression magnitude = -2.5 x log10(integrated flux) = -2.70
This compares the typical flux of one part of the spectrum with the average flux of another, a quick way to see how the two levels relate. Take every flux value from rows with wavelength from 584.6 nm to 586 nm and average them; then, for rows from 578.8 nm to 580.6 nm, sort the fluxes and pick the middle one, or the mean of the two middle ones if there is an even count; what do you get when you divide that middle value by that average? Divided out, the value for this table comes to 1.02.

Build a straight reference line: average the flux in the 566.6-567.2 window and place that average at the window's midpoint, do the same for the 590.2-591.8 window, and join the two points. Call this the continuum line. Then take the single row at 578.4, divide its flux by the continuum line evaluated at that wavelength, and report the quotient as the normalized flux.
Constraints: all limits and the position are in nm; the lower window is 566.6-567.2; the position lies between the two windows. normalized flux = 0.996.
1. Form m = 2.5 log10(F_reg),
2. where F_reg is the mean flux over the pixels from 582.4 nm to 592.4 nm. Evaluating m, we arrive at 2.75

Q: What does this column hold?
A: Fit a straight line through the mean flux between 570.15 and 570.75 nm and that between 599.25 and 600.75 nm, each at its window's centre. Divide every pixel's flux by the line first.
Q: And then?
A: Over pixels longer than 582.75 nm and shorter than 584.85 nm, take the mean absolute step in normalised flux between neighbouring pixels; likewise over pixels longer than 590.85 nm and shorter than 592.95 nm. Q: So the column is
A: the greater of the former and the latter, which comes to 0.0144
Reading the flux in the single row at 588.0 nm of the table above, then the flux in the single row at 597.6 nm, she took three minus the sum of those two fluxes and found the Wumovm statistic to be -22.9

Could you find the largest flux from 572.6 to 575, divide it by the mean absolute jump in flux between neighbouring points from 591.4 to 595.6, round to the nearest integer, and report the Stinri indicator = 52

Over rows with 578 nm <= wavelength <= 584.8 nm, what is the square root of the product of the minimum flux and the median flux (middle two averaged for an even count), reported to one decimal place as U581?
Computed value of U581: 13.1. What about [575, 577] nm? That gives 13.1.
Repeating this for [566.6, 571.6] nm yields 12.5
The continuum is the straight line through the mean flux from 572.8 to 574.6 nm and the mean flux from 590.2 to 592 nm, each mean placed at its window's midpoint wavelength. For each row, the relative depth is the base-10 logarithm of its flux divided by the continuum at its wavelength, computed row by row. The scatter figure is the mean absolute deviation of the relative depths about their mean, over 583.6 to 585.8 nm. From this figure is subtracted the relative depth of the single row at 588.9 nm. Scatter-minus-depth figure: 0.19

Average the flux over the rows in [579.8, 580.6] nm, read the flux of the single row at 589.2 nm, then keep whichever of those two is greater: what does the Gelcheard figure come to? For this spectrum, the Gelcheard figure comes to 13.6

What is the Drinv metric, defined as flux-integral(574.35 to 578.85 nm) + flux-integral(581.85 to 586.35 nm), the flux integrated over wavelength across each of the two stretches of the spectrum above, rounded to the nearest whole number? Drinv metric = 120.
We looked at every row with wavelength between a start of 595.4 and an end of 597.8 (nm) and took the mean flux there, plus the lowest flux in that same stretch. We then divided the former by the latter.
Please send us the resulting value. 1.05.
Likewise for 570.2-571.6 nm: 1.01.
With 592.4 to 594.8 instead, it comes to 1.04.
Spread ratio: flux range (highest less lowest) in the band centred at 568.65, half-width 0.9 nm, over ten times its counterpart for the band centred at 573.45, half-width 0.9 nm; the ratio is 0.15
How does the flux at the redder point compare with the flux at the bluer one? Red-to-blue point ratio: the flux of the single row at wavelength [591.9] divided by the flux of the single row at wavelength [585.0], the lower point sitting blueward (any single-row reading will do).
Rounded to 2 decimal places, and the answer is 0.98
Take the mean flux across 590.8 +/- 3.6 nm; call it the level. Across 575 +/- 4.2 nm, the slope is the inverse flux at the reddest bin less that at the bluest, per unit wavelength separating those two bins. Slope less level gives -12.2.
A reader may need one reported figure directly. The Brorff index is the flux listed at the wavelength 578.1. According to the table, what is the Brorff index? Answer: 12.53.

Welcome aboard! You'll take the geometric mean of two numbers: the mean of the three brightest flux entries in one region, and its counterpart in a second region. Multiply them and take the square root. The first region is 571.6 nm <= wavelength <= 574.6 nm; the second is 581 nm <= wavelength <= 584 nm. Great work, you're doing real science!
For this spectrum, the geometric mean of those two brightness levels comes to 13.7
